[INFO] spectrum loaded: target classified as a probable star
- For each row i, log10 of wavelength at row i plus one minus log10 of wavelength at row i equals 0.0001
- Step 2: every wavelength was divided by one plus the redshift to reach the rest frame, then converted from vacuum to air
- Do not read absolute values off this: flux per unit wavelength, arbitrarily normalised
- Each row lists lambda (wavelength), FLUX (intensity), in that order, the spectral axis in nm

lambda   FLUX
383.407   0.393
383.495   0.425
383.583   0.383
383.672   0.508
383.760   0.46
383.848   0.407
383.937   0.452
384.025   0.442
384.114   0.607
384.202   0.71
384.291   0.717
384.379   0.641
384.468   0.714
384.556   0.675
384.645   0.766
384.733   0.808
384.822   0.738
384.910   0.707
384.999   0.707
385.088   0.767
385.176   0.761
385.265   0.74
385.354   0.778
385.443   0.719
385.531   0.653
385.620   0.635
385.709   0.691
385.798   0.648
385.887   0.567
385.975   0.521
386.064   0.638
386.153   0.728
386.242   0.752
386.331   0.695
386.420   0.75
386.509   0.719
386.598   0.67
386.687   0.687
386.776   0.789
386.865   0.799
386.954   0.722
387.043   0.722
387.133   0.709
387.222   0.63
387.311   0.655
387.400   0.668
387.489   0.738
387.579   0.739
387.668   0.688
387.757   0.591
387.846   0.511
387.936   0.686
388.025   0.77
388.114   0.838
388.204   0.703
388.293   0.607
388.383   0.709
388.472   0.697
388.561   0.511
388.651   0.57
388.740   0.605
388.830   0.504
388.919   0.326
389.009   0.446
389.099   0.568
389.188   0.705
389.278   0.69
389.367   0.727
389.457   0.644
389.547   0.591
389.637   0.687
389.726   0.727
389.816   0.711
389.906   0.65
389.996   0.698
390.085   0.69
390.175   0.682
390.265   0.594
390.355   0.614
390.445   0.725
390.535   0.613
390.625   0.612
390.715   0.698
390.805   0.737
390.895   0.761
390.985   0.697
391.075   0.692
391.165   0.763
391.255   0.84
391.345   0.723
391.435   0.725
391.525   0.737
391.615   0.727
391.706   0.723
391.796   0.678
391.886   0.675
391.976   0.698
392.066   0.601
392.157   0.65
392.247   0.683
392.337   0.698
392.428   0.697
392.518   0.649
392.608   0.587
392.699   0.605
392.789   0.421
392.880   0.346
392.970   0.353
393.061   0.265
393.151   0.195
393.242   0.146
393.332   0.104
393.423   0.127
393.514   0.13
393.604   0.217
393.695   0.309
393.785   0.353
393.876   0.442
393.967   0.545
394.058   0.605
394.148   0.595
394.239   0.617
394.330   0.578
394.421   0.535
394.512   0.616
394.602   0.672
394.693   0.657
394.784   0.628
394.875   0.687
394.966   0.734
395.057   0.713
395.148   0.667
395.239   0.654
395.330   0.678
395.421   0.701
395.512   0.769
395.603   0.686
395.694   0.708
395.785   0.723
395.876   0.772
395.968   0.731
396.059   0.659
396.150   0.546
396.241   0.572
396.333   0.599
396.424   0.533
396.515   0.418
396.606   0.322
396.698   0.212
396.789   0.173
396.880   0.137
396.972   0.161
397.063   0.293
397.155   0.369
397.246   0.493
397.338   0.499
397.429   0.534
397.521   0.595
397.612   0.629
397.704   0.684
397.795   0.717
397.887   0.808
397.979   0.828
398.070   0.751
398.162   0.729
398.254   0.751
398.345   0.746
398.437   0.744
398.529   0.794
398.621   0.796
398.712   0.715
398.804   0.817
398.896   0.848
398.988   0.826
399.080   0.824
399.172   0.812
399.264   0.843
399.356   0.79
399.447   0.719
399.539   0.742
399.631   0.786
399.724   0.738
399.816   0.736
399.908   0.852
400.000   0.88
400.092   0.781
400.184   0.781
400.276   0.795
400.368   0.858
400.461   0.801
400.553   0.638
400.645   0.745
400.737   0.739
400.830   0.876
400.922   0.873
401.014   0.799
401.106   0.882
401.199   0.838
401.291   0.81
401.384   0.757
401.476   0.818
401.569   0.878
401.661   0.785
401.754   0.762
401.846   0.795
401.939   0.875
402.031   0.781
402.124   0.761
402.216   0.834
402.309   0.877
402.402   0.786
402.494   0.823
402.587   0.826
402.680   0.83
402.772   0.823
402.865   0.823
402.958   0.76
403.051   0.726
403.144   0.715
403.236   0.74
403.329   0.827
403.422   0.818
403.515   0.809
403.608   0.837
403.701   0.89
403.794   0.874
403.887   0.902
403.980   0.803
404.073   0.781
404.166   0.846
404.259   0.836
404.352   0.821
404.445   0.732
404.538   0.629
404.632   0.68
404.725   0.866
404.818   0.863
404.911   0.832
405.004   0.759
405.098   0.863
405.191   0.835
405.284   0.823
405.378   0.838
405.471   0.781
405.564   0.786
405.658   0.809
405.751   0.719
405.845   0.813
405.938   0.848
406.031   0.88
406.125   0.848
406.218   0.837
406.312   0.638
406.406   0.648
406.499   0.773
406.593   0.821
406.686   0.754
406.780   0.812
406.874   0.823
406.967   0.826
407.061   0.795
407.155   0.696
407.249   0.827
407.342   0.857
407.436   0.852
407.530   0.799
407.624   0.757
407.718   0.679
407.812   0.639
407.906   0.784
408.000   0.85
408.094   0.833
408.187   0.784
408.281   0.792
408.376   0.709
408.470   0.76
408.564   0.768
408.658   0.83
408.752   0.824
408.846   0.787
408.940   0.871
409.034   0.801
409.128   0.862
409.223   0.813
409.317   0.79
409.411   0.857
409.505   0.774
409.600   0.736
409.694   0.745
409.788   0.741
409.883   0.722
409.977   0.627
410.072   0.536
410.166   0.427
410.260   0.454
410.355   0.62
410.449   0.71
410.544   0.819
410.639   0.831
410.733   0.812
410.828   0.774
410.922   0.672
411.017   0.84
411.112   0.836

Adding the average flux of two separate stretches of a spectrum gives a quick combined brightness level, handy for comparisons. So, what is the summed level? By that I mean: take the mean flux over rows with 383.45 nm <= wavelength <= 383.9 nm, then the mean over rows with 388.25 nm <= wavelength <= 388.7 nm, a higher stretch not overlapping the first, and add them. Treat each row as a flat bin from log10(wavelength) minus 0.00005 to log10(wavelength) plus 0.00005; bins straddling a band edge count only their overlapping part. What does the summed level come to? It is 1.06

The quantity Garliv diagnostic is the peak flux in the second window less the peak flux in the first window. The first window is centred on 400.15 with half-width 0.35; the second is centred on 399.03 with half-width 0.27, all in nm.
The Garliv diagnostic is -0.032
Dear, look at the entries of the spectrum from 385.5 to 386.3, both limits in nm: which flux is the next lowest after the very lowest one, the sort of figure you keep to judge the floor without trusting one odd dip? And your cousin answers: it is 0.567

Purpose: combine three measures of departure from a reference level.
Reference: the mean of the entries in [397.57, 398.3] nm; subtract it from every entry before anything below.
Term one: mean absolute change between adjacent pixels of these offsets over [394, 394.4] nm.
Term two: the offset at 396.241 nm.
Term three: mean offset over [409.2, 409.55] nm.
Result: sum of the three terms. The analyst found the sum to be -0.1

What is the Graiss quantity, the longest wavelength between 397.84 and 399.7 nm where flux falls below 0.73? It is 399.447 nm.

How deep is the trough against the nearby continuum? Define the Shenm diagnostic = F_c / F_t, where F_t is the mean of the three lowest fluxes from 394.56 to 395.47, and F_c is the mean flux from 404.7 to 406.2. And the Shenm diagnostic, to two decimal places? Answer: 1.27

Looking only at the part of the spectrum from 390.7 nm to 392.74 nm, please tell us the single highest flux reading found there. 0.84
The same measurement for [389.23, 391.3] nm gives 0.84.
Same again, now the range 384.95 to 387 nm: 0.799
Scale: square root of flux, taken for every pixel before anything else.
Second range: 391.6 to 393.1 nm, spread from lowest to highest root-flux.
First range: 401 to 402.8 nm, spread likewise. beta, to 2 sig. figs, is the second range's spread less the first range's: 0.27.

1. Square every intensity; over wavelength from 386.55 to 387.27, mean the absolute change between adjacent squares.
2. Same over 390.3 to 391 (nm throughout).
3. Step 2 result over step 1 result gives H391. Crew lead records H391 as 1.4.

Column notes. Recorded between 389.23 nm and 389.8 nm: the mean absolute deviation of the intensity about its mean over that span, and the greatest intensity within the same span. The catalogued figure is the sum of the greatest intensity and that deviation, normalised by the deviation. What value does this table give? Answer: 19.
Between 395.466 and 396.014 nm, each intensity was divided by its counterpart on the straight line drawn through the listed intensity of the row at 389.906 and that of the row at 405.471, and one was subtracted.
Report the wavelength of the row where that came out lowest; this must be 395.603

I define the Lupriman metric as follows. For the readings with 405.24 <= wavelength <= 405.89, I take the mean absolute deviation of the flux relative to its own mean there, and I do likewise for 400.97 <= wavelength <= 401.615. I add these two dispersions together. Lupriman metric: 0.063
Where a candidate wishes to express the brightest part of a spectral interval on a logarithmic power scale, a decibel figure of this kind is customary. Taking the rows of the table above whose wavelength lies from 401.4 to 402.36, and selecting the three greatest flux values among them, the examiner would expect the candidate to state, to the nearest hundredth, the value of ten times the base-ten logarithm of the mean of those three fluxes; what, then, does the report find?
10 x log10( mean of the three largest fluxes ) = -0.57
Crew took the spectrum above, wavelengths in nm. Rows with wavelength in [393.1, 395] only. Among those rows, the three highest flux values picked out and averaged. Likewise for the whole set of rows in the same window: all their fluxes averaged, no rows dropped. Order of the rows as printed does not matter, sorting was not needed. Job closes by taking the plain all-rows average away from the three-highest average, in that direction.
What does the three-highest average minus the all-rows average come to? 0.25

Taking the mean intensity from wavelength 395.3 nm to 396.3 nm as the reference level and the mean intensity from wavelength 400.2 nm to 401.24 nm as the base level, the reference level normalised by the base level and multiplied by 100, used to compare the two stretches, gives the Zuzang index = 85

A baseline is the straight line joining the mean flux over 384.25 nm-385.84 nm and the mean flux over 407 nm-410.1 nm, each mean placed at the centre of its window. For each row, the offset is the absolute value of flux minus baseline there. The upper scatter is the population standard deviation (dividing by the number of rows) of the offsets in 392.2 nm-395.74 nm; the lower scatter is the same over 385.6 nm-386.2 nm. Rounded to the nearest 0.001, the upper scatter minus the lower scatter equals 0.137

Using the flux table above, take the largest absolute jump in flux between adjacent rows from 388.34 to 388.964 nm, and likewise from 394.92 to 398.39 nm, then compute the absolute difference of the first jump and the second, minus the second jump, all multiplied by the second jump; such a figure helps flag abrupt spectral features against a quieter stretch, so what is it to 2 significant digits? -0.010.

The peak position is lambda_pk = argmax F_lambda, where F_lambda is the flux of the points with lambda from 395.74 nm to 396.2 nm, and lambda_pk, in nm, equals 395.876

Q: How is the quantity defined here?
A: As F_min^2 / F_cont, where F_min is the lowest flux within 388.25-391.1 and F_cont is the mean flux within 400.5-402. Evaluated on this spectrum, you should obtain 0.1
